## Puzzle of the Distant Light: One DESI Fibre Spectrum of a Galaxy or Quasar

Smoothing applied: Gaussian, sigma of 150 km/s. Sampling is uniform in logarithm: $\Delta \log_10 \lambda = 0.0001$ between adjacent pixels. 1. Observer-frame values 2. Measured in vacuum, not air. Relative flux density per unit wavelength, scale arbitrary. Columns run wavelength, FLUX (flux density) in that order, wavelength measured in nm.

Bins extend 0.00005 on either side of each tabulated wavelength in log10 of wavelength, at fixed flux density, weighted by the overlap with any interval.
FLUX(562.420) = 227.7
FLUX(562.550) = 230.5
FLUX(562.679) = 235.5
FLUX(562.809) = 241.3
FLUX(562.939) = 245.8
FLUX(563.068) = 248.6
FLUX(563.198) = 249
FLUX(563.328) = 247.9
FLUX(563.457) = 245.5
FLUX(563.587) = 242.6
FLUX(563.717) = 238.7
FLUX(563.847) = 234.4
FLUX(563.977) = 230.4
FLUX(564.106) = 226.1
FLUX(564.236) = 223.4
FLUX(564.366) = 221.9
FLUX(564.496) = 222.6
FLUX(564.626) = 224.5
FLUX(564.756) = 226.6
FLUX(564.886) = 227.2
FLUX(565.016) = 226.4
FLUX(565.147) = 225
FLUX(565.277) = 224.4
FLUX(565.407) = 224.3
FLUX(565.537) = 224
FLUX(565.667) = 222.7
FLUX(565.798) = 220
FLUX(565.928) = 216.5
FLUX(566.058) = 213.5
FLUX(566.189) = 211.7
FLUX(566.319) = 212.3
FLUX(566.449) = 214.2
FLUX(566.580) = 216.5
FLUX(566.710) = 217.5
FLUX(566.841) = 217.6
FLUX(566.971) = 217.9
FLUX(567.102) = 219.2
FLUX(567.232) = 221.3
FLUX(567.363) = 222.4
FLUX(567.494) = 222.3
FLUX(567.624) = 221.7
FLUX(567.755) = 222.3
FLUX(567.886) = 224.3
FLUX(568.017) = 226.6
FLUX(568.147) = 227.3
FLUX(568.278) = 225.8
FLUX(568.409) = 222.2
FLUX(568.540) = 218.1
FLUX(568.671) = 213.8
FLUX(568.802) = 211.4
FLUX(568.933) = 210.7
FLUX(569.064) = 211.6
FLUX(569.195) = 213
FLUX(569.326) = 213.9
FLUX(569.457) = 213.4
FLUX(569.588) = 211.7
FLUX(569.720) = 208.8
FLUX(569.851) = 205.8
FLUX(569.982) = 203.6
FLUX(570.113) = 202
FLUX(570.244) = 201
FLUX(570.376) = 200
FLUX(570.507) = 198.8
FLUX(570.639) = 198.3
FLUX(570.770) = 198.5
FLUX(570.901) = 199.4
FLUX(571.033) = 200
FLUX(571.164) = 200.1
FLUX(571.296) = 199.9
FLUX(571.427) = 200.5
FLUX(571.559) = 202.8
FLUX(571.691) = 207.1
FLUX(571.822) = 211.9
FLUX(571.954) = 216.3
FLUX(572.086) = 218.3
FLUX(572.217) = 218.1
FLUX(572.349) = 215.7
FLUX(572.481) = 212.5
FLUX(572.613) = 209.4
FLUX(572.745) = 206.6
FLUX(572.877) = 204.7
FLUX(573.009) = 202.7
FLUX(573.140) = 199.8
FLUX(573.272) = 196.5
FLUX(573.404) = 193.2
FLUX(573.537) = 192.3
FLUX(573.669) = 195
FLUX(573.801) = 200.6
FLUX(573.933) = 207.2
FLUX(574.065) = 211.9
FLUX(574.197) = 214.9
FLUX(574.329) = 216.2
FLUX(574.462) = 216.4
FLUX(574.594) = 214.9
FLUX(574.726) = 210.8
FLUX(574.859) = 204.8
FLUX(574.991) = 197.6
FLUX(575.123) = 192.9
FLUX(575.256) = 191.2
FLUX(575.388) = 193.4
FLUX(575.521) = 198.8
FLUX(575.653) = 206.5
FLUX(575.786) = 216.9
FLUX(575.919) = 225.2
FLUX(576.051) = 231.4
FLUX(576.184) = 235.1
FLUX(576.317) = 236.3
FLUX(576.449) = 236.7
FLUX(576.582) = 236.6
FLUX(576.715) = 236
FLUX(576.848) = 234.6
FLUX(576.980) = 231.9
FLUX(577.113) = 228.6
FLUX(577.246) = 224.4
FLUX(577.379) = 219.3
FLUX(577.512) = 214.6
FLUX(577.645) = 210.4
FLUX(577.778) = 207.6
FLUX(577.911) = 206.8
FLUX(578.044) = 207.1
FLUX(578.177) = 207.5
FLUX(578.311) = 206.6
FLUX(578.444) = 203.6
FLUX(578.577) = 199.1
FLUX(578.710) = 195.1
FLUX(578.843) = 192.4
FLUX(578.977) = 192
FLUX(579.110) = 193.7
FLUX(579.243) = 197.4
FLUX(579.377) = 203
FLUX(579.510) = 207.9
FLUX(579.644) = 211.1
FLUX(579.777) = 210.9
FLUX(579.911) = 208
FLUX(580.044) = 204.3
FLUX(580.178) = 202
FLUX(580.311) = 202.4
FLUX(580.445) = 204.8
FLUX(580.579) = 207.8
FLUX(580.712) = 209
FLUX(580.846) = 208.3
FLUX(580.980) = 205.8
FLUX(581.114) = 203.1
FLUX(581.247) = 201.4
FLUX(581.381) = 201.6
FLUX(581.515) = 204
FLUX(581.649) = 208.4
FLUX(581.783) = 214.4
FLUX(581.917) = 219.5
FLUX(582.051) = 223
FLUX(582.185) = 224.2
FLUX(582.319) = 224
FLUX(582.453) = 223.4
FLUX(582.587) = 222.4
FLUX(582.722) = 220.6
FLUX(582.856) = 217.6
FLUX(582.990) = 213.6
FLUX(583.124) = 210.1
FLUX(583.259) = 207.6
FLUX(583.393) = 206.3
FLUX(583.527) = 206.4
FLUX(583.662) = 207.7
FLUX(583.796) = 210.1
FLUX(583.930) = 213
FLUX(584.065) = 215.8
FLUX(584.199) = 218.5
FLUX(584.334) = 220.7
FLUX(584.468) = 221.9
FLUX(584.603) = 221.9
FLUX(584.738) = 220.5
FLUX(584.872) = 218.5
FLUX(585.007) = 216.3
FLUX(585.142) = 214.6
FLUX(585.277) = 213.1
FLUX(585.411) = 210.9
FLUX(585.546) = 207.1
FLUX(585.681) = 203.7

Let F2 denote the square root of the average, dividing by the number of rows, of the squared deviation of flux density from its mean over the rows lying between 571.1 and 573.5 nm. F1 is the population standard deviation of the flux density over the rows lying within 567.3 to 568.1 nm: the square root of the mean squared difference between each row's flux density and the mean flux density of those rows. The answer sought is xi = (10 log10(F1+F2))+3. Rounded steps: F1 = 2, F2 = 7.5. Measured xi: 12.6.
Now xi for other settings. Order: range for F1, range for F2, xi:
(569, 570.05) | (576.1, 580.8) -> 15.4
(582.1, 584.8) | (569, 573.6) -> 14.2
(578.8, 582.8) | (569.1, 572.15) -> 15.0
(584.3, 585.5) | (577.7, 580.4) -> 12.9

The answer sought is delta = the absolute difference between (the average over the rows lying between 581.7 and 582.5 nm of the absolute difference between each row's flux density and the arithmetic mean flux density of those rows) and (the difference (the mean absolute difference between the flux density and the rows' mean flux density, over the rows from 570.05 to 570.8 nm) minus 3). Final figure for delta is 4.7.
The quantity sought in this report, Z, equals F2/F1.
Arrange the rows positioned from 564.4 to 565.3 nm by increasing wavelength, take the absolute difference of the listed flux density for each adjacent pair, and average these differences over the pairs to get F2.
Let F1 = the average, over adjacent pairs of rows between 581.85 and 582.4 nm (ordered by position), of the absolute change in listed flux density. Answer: 0.76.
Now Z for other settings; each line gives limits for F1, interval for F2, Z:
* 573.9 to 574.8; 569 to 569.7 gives 0.46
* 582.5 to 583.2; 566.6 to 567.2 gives 0.18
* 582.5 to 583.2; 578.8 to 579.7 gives 1.06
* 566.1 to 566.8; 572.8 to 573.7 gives 1.74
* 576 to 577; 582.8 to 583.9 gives 1.50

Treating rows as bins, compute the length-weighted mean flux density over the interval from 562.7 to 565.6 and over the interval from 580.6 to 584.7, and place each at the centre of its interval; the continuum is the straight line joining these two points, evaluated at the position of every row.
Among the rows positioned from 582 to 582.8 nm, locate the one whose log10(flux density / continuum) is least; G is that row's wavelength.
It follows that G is 582.722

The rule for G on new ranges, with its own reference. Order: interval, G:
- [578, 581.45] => 578.977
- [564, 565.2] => 564.366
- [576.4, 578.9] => 578.843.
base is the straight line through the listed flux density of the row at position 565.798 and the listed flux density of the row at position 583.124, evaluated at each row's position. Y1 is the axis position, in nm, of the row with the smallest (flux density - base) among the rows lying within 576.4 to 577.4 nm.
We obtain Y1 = 577.379 nm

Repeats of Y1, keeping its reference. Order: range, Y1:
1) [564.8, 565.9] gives 565.798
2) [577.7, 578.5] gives 578.444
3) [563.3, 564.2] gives 564.106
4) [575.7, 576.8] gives 575.786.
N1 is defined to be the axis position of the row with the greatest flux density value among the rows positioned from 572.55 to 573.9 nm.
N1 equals 572.613 nm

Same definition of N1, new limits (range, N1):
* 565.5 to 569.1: 568.147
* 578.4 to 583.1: 582.185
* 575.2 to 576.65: 576.449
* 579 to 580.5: 579.644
